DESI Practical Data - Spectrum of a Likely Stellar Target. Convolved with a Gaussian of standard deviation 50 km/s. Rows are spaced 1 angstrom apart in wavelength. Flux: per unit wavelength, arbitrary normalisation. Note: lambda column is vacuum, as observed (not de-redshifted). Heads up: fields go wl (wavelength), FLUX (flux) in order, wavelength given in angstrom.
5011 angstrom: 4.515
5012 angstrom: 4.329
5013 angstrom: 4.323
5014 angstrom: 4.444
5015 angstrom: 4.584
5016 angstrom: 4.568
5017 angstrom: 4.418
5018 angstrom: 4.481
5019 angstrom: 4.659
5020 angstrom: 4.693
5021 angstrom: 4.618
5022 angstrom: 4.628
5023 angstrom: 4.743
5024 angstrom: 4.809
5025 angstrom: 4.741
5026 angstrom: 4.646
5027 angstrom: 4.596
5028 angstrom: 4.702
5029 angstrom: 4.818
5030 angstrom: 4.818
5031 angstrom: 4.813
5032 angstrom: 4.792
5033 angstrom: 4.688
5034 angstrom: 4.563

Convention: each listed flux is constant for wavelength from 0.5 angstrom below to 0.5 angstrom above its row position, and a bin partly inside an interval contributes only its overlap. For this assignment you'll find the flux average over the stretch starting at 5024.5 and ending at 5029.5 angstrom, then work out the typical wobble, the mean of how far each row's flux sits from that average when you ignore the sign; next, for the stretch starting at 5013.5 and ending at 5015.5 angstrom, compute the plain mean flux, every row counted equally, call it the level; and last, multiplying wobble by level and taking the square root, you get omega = 0.54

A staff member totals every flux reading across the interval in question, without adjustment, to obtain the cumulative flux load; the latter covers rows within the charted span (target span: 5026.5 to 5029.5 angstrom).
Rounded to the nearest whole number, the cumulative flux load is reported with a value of 14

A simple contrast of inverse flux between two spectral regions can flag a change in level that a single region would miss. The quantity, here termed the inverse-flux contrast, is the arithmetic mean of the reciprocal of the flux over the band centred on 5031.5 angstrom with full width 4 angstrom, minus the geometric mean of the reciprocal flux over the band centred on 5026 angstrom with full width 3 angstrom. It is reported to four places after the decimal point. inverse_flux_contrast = -0.0052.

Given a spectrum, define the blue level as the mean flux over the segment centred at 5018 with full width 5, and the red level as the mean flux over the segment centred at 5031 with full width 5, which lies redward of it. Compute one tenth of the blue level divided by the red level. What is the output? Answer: 0.0954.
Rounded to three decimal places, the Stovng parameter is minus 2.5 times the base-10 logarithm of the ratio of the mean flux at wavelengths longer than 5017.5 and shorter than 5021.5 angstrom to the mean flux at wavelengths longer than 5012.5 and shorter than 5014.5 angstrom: -0.055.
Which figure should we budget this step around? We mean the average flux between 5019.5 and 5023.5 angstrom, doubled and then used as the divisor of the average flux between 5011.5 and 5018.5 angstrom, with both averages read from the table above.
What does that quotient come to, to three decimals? 0.476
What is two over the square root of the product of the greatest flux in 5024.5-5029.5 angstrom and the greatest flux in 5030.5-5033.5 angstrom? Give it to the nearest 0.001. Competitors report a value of 0.415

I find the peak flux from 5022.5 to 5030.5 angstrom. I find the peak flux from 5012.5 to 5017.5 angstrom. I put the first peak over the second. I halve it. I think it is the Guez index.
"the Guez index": 0.526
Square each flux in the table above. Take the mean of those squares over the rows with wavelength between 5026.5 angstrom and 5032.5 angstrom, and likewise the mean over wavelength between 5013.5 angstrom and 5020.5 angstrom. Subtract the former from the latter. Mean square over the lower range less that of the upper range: -1.9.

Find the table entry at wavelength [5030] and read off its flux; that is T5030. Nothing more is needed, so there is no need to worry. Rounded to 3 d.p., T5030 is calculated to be 4.818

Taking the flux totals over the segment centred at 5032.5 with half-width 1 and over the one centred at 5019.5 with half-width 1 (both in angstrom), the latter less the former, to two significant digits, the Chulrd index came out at -0.13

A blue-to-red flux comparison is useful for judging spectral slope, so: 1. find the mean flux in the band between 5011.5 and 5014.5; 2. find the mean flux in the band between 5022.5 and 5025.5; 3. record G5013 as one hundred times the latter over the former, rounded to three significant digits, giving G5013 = 109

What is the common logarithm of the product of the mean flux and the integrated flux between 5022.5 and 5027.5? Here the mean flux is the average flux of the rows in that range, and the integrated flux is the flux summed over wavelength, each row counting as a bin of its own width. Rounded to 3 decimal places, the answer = 2.044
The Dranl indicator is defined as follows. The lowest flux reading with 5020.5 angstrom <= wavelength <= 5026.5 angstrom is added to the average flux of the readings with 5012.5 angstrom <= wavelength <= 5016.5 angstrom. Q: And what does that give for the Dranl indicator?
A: 9.10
